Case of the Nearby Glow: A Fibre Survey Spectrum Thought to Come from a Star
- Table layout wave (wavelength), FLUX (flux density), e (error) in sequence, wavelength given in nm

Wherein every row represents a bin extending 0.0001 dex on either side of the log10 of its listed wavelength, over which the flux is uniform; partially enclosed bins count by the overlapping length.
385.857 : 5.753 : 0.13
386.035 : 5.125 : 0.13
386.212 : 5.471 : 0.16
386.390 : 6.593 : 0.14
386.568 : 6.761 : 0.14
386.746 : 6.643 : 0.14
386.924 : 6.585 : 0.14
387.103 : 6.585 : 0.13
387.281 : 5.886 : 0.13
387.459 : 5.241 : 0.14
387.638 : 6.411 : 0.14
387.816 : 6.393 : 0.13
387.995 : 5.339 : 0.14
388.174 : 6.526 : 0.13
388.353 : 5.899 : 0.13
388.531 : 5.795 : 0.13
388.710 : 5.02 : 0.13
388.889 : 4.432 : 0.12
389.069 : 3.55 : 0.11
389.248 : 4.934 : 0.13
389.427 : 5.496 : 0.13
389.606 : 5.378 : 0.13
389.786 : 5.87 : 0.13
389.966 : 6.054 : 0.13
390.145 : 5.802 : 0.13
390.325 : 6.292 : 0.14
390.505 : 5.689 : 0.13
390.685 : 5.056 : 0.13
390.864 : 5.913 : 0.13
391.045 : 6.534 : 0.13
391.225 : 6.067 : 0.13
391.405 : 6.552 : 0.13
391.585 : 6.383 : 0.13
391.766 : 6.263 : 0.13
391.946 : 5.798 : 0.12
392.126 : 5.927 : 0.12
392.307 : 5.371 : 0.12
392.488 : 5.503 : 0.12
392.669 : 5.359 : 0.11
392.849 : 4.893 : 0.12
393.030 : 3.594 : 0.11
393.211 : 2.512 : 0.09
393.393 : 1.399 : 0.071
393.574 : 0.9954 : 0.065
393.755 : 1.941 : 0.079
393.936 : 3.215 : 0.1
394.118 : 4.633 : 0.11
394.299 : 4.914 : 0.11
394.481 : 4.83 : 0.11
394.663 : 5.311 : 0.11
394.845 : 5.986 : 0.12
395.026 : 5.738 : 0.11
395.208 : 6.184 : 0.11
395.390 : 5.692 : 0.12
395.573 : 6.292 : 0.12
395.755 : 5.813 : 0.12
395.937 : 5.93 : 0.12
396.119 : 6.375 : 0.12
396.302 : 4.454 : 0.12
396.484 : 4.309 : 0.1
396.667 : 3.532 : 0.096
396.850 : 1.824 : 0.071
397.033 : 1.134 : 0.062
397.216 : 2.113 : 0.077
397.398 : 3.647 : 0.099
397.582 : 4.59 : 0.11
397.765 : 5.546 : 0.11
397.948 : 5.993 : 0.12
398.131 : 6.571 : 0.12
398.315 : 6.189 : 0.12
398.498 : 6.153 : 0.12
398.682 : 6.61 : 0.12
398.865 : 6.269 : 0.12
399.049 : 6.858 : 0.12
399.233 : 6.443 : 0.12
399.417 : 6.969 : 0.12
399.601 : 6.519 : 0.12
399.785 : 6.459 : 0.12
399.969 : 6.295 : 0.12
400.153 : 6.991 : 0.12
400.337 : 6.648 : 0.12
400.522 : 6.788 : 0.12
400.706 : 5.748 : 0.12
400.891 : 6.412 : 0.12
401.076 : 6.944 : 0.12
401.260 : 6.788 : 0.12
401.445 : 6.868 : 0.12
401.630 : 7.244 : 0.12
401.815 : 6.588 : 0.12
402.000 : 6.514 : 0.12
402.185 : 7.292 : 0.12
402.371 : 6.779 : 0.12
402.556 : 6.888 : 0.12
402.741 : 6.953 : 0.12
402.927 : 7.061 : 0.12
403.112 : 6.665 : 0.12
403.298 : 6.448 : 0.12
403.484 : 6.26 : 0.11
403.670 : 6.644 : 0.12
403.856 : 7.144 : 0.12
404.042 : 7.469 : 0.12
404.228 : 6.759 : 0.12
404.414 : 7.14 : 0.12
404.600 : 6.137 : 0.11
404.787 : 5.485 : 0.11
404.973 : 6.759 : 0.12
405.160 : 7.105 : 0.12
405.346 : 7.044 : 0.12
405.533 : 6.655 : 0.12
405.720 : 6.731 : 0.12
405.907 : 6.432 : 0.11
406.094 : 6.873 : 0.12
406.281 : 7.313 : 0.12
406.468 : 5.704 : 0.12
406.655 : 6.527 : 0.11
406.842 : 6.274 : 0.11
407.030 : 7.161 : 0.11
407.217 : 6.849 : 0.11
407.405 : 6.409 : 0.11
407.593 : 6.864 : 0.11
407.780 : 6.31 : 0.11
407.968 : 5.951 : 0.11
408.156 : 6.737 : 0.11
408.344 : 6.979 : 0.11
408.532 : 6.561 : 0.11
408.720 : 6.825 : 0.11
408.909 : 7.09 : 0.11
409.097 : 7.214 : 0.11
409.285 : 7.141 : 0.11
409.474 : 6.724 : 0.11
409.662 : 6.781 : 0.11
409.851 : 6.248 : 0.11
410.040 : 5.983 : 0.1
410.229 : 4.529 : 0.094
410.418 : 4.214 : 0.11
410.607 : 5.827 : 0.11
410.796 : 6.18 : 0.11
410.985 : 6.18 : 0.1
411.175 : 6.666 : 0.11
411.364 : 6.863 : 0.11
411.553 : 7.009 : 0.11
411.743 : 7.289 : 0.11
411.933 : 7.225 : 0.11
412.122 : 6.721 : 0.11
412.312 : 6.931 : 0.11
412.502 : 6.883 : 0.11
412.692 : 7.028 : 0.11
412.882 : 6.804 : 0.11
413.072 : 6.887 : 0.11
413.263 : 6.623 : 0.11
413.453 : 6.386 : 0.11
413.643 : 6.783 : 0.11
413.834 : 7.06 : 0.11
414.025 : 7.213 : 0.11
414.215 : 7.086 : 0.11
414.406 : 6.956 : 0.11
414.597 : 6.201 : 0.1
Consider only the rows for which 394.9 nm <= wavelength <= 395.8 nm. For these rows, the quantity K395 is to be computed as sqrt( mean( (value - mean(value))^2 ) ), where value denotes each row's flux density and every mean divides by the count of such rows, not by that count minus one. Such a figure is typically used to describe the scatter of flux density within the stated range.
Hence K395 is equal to 0.25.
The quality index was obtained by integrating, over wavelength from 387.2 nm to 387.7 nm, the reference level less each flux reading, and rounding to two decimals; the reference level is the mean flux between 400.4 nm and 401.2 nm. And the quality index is 0.34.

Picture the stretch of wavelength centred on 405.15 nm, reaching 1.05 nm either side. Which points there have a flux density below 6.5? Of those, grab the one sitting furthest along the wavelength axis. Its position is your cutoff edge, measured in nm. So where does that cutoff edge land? 405.907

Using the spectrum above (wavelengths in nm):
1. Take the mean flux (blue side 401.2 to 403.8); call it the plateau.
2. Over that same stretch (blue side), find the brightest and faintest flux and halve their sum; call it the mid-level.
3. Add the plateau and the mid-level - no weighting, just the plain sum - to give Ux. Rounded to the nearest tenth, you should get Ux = 13.6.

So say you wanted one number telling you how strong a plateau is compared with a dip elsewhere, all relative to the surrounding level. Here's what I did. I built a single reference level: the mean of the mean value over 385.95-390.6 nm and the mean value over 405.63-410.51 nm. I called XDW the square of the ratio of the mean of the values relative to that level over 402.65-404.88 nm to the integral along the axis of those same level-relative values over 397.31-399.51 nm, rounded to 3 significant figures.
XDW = 0.257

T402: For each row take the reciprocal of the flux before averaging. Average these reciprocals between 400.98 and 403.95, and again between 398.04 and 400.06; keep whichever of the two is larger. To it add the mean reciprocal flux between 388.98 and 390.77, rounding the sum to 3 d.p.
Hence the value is 0.344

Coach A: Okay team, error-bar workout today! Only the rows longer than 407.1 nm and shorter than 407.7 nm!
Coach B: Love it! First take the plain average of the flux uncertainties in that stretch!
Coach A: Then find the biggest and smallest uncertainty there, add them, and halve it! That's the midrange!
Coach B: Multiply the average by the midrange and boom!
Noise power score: 0.012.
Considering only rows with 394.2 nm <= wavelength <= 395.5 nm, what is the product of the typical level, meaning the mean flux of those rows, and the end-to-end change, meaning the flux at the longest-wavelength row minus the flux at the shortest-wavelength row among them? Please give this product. 4.3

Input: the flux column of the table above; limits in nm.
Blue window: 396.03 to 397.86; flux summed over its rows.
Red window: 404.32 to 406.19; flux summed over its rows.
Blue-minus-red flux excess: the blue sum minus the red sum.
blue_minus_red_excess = -29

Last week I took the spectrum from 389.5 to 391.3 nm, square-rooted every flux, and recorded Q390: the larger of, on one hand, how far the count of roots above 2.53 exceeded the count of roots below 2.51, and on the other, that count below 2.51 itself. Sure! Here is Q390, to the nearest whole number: 9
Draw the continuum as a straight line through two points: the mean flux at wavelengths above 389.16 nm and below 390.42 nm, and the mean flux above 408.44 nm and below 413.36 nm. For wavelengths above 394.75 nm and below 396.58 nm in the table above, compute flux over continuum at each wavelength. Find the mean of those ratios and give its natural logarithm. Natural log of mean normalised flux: -0.04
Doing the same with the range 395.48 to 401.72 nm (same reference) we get -0.06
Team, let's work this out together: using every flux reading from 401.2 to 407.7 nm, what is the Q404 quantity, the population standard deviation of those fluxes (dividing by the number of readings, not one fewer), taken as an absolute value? 0.42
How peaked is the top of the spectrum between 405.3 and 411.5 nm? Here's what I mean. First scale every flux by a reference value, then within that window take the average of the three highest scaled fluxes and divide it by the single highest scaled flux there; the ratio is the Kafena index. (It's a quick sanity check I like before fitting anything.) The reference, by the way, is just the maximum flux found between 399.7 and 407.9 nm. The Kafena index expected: 0.989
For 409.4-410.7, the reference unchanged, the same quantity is 0.971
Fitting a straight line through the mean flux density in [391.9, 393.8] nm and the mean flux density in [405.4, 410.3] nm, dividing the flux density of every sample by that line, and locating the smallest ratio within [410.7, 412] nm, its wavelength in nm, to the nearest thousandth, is 410.985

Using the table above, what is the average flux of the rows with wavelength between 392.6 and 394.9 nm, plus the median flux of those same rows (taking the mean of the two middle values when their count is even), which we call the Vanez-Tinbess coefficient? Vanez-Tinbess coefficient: 8.4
